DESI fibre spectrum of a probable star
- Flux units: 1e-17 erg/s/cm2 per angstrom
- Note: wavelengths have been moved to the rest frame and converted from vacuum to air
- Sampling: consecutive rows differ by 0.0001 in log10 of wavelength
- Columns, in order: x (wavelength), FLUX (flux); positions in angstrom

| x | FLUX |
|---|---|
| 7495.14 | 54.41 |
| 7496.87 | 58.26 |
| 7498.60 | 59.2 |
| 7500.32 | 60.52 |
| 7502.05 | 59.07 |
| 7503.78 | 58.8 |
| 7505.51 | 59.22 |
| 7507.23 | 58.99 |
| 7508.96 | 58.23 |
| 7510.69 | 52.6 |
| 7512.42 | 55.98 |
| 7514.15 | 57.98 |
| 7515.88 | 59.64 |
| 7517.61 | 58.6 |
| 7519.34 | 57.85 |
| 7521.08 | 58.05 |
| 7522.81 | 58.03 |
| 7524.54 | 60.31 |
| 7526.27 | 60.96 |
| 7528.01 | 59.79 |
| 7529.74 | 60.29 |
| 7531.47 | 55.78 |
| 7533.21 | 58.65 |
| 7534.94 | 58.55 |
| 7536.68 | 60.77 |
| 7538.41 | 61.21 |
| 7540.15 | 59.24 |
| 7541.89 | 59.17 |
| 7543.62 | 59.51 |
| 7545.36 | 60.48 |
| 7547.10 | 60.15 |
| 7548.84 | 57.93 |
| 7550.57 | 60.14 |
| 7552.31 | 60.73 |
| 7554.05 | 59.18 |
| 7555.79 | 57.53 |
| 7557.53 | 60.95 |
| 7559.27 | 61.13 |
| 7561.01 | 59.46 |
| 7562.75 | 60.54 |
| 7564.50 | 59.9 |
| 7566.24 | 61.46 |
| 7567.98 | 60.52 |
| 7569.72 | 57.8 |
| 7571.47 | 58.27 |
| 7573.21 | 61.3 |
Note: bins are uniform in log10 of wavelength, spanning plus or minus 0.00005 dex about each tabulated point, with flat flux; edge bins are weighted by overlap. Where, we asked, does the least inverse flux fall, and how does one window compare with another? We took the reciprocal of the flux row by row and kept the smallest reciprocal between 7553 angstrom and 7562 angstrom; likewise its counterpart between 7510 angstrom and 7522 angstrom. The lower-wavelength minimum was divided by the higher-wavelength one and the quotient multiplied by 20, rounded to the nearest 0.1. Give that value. 20.5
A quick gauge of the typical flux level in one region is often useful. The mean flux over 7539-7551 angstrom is 59.5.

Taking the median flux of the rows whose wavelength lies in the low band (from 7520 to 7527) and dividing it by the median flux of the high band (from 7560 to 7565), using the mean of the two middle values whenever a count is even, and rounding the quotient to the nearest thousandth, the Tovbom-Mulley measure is 0.988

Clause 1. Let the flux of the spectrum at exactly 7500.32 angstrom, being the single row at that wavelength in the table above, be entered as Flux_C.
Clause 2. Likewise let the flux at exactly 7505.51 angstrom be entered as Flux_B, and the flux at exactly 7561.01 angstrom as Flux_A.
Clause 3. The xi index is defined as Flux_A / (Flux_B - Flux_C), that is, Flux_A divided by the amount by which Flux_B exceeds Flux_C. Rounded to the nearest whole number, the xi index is -46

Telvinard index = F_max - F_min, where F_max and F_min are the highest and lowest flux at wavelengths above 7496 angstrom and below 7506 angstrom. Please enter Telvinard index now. 2.3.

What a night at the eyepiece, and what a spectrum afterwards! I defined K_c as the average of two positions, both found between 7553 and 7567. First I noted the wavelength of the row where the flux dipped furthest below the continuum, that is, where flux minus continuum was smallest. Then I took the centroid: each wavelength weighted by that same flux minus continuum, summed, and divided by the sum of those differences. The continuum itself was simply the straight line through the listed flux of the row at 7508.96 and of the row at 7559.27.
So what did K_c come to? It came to 7557.2 angstrom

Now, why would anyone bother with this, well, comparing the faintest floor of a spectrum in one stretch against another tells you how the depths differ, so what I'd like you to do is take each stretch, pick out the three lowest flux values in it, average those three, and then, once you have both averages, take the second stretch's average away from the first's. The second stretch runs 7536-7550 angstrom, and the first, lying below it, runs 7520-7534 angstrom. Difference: -1.5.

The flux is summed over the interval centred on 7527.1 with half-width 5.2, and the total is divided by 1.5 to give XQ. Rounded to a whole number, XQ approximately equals 237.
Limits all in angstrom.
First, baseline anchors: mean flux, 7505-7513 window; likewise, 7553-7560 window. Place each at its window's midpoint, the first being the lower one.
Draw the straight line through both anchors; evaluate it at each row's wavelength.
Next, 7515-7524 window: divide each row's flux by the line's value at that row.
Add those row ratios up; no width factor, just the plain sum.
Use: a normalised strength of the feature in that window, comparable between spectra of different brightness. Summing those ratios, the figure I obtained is 5.1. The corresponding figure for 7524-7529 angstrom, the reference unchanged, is 3.1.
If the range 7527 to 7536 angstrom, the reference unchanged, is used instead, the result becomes 5.0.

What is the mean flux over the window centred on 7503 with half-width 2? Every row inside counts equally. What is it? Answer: 58.9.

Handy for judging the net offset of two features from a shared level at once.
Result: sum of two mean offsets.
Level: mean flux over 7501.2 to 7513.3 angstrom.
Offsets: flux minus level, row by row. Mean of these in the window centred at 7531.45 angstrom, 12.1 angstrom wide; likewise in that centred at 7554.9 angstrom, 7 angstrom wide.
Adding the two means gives 3.7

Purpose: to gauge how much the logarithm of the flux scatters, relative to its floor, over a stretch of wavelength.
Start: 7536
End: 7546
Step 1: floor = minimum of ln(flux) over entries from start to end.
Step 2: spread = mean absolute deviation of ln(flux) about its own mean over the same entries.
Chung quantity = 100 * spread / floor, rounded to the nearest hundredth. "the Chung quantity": 0.31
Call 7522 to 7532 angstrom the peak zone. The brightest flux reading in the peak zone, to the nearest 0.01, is 60.96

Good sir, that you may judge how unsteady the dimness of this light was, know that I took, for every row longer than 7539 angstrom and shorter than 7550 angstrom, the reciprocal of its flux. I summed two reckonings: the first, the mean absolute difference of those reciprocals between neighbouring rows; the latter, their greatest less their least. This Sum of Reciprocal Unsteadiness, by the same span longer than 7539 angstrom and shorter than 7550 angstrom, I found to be 0.0010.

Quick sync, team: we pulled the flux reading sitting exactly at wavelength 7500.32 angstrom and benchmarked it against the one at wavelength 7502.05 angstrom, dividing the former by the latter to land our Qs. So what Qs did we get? 1.02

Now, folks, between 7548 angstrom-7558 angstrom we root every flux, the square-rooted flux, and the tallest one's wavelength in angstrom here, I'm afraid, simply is 7557.53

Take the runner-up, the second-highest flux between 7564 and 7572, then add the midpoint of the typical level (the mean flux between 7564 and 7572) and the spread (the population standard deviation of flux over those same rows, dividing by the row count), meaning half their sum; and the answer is 91.0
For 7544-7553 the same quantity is 90.9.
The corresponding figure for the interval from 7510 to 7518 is 88.3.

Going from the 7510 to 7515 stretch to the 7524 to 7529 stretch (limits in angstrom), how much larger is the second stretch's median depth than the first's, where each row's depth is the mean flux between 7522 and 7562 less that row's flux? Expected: -4.3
